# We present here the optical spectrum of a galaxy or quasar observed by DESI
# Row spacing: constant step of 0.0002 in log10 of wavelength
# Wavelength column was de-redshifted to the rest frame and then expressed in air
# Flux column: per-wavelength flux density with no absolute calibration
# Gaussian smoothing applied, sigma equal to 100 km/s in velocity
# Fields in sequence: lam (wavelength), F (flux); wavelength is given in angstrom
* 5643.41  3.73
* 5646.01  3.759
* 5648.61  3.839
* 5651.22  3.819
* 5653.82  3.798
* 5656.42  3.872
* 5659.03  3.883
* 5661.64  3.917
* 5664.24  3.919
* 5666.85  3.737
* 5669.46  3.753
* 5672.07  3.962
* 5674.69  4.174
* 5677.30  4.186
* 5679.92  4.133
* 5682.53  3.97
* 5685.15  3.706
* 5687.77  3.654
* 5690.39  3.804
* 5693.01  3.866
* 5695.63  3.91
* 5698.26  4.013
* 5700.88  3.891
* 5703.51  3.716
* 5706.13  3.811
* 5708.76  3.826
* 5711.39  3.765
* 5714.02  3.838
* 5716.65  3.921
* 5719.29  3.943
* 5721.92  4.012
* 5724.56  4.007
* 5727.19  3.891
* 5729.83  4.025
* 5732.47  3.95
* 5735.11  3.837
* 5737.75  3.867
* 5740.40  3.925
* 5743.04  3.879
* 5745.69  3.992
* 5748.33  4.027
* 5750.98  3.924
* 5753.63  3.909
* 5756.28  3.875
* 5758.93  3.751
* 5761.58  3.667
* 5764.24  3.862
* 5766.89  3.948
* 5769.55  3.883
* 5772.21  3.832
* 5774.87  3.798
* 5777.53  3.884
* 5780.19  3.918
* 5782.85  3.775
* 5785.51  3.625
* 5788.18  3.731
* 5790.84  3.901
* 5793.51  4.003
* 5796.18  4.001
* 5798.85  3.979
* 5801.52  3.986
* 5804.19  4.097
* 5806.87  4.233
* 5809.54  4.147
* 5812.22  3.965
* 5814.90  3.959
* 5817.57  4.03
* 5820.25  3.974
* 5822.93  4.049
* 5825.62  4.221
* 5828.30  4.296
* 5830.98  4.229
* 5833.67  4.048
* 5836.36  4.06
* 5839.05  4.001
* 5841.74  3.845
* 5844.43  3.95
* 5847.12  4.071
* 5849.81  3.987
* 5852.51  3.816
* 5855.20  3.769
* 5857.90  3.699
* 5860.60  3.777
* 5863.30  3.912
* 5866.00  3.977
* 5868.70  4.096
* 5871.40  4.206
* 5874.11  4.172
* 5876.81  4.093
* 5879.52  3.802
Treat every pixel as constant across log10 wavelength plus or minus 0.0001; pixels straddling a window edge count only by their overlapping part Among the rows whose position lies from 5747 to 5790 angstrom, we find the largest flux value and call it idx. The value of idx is 4.027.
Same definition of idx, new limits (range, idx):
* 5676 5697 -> 4.186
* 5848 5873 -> 4.206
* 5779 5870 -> 4.296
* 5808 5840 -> 4.296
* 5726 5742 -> 4.025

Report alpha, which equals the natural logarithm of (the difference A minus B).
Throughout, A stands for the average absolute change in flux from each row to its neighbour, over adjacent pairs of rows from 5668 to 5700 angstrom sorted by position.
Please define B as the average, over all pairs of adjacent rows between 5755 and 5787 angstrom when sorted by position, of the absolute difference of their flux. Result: -3.7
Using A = 0.120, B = 0.096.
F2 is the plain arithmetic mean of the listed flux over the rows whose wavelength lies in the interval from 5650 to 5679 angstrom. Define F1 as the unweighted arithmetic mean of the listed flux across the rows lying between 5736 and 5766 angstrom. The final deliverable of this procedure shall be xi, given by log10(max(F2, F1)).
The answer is 0.592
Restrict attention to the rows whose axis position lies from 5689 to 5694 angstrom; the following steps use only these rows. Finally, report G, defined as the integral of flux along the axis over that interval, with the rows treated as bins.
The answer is 19.2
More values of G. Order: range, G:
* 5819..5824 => 20.1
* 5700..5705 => 19.0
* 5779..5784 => 19.2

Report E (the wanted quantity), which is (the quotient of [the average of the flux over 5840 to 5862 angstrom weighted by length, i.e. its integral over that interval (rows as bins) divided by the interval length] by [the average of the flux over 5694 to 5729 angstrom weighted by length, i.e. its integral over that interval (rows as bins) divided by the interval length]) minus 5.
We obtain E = -4.01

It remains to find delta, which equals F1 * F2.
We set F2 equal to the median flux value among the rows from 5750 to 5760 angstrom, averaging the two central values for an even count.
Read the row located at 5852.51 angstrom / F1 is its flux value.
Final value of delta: 14.9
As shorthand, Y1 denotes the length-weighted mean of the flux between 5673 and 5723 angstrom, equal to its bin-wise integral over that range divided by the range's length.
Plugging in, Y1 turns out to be 3.90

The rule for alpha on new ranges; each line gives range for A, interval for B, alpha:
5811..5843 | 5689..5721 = -5.0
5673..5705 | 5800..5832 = -4.2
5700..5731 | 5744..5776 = -6.2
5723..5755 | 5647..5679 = -5.5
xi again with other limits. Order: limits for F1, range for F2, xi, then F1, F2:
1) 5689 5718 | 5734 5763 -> 0.589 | 3.85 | 3.88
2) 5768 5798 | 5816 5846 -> 0.609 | 3.85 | 4.06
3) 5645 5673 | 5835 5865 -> 0.591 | 3.84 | 3.90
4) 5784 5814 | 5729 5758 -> 0.599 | 3.97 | 3.93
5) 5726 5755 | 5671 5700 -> 0.596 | 3.93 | 3.94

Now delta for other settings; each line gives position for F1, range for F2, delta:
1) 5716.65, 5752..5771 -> 15.2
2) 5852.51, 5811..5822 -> 15.1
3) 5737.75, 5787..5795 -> 15.1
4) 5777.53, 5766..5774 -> 15.1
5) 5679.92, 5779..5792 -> 15.6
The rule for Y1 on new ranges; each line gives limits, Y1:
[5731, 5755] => 3.92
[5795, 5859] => 4.02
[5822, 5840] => 4.13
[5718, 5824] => 3.93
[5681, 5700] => 3.85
